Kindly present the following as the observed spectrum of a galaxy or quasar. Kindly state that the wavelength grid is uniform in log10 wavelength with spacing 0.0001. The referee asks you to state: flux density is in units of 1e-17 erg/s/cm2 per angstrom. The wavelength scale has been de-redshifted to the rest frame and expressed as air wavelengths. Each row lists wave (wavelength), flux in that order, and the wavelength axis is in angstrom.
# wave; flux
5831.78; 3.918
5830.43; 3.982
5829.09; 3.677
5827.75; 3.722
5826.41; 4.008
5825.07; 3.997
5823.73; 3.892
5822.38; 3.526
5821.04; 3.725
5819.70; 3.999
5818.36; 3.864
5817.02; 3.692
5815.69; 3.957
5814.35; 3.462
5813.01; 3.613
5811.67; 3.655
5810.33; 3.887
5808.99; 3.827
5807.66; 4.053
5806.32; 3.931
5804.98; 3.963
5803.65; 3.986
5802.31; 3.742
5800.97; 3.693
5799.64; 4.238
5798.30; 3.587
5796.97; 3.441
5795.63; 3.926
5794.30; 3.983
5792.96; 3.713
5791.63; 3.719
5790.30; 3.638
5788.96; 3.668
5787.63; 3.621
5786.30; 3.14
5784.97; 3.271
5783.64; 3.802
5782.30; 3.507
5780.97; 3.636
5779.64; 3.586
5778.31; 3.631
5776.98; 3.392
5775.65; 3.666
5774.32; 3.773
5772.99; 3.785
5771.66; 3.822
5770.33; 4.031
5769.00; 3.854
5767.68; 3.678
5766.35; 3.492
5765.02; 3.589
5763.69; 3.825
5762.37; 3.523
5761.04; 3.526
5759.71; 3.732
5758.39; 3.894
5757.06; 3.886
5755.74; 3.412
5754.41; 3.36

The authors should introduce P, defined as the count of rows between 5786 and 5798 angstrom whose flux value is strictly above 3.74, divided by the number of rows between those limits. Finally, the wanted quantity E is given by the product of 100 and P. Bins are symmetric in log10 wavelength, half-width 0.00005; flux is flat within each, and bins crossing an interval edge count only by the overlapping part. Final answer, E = 22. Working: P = 0.22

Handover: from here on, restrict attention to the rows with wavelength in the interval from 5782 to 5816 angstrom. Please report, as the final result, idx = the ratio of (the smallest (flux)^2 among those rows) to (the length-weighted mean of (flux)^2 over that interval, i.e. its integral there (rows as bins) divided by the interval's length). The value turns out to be 0.71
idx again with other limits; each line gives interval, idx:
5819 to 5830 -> 0.85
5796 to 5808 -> 0.80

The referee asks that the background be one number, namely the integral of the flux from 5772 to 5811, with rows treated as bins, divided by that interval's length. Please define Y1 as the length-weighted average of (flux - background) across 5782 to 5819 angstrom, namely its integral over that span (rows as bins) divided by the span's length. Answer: 0.02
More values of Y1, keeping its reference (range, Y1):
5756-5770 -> -0.02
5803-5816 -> 0.11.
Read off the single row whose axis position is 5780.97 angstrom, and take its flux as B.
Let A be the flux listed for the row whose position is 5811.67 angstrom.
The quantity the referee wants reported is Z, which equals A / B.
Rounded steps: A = 3.655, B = 3.636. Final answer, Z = 1.01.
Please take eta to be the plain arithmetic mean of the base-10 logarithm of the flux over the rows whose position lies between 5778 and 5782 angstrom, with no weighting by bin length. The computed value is 0.558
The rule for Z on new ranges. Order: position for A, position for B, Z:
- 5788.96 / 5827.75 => 0.99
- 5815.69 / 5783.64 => 1.04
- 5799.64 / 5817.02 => 1.15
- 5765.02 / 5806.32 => 0.91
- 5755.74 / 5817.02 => 0.92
